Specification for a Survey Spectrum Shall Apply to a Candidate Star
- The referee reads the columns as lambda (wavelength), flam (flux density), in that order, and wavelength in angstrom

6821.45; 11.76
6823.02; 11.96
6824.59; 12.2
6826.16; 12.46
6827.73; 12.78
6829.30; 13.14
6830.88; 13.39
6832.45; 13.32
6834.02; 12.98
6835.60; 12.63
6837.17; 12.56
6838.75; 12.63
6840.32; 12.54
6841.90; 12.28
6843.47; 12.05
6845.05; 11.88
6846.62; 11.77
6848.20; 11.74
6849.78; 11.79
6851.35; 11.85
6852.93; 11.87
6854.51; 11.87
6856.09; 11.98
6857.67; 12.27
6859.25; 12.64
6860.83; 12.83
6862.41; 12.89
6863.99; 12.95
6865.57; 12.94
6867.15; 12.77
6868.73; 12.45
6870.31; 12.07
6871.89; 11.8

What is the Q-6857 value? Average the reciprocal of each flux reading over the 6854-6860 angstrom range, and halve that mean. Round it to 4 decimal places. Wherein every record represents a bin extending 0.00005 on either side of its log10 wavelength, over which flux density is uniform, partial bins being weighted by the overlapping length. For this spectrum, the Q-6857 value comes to 0.0410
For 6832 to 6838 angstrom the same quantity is 0.0389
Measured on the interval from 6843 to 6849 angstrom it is 0.0422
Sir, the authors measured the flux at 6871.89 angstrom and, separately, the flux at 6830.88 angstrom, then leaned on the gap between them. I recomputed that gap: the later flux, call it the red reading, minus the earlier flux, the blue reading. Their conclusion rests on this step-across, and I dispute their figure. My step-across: -1.6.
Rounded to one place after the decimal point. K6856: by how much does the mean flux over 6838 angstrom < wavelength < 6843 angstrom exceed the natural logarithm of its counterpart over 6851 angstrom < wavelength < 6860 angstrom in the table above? 10.0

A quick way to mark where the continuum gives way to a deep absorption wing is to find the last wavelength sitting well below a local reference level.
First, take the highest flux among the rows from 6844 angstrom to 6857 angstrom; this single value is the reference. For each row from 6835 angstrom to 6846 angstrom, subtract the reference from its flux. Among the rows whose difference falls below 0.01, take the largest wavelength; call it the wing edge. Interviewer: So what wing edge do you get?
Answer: 6845.05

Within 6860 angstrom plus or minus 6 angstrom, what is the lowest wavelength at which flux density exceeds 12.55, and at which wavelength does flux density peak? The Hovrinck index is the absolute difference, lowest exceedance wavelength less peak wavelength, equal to 4.7 angstrom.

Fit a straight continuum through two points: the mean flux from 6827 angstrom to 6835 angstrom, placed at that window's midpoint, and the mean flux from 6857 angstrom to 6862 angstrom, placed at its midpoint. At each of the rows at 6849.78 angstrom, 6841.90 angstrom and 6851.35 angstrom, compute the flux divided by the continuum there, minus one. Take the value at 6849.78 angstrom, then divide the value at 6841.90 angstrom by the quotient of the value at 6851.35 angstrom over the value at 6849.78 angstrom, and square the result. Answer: 0.0029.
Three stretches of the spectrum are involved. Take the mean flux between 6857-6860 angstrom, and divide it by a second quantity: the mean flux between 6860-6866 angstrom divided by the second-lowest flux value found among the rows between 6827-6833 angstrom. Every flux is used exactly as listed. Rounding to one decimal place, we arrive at 12.7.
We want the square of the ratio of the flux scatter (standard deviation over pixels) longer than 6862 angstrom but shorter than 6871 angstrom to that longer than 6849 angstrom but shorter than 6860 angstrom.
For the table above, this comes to 1.3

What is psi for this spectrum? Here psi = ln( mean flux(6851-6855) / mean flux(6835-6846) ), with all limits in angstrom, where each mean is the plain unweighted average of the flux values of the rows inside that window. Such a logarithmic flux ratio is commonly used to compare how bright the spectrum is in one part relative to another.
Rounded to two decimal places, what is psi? -0.04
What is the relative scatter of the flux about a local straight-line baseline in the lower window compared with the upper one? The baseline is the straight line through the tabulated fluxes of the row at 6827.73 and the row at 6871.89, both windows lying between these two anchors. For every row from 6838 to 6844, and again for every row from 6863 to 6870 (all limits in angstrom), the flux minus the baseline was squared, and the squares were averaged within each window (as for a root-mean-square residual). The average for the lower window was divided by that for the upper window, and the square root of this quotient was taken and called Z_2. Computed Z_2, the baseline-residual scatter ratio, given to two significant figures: 0.25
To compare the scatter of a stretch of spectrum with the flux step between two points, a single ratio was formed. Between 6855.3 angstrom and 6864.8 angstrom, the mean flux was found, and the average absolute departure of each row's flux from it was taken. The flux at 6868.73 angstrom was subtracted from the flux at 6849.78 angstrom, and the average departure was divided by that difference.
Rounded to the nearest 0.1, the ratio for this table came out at -0.5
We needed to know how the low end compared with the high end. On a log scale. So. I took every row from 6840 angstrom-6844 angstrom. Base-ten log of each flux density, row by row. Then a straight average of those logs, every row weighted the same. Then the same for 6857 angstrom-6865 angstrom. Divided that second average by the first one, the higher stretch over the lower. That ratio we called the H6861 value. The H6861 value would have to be 1.014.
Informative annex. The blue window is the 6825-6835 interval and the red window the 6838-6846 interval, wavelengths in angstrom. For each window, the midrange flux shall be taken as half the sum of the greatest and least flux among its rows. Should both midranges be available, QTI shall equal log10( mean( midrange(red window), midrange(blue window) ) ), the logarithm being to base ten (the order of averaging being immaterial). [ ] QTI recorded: 1.10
